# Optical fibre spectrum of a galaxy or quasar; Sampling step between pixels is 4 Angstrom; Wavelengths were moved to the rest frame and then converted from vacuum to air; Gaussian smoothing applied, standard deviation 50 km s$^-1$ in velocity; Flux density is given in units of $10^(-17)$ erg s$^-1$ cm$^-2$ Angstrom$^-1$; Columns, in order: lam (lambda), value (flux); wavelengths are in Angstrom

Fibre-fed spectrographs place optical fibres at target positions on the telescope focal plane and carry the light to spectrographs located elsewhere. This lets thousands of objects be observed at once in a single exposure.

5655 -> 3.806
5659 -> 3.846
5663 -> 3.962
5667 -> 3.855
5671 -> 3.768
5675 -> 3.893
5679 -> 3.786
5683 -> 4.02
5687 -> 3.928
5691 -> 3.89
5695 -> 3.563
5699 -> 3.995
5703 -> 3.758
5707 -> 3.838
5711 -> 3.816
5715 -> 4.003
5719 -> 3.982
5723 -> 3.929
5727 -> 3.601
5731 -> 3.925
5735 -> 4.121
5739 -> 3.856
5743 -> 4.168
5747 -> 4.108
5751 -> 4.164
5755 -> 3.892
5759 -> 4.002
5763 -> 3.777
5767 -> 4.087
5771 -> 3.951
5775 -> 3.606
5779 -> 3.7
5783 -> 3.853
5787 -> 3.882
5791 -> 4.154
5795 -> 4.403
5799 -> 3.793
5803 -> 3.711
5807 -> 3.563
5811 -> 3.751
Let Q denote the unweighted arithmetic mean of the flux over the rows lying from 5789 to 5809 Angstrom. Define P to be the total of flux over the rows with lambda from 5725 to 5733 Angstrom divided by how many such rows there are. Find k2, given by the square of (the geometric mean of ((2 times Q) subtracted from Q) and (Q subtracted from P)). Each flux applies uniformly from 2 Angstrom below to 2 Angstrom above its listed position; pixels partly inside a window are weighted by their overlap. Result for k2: 0.64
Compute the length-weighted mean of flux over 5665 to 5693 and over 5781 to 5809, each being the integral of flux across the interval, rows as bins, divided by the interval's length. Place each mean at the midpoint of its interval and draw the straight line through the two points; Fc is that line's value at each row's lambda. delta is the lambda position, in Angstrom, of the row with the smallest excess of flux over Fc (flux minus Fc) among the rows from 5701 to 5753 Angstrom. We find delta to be 5727 Angstrom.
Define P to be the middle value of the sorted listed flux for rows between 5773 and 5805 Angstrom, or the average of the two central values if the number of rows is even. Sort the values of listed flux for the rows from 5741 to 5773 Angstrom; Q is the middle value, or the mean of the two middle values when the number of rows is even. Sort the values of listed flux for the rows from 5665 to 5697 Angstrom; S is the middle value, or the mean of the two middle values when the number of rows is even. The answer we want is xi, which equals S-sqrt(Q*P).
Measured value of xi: -0.06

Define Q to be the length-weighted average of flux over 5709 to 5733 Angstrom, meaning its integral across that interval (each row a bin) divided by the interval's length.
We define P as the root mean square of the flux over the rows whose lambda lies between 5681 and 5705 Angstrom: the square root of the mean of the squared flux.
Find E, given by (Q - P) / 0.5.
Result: 0.03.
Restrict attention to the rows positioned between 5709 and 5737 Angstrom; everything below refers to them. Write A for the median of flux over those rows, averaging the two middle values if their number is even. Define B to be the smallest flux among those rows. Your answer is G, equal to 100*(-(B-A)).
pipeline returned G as 32.8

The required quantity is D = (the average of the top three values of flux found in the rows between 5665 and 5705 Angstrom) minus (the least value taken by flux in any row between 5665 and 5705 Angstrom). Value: 0.42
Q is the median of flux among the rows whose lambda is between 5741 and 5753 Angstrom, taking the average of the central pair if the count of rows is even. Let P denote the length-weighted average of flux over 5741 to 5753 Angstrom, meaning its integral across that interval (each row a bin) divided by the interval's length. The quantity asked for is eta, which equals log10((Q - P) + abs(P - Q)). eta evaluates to -1.46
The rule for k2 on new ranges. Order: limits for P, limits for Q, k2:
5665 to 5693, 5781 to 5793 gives 0.34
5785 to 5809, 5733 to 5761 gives 0.51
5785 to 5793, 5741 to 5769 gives 0.04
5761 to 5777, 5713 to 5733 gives 0.13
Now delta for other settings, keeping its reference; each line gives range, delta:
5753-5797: 5775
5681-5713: 5695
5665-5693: 5671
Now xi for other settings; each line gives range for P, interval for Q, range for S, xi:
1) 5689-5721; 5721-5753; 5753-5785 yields -0.07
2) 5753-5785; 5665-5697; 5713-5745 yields 0.08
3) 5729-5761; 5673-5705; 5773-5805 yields -0.15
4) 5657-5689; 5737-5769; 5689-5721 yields -0.09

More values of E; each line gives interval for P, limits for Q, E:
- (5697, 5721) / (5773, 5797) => 0.07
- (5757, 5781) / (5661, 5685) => 0.05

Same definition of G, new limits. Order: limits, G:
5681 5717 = 32.7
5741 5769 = 31.0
